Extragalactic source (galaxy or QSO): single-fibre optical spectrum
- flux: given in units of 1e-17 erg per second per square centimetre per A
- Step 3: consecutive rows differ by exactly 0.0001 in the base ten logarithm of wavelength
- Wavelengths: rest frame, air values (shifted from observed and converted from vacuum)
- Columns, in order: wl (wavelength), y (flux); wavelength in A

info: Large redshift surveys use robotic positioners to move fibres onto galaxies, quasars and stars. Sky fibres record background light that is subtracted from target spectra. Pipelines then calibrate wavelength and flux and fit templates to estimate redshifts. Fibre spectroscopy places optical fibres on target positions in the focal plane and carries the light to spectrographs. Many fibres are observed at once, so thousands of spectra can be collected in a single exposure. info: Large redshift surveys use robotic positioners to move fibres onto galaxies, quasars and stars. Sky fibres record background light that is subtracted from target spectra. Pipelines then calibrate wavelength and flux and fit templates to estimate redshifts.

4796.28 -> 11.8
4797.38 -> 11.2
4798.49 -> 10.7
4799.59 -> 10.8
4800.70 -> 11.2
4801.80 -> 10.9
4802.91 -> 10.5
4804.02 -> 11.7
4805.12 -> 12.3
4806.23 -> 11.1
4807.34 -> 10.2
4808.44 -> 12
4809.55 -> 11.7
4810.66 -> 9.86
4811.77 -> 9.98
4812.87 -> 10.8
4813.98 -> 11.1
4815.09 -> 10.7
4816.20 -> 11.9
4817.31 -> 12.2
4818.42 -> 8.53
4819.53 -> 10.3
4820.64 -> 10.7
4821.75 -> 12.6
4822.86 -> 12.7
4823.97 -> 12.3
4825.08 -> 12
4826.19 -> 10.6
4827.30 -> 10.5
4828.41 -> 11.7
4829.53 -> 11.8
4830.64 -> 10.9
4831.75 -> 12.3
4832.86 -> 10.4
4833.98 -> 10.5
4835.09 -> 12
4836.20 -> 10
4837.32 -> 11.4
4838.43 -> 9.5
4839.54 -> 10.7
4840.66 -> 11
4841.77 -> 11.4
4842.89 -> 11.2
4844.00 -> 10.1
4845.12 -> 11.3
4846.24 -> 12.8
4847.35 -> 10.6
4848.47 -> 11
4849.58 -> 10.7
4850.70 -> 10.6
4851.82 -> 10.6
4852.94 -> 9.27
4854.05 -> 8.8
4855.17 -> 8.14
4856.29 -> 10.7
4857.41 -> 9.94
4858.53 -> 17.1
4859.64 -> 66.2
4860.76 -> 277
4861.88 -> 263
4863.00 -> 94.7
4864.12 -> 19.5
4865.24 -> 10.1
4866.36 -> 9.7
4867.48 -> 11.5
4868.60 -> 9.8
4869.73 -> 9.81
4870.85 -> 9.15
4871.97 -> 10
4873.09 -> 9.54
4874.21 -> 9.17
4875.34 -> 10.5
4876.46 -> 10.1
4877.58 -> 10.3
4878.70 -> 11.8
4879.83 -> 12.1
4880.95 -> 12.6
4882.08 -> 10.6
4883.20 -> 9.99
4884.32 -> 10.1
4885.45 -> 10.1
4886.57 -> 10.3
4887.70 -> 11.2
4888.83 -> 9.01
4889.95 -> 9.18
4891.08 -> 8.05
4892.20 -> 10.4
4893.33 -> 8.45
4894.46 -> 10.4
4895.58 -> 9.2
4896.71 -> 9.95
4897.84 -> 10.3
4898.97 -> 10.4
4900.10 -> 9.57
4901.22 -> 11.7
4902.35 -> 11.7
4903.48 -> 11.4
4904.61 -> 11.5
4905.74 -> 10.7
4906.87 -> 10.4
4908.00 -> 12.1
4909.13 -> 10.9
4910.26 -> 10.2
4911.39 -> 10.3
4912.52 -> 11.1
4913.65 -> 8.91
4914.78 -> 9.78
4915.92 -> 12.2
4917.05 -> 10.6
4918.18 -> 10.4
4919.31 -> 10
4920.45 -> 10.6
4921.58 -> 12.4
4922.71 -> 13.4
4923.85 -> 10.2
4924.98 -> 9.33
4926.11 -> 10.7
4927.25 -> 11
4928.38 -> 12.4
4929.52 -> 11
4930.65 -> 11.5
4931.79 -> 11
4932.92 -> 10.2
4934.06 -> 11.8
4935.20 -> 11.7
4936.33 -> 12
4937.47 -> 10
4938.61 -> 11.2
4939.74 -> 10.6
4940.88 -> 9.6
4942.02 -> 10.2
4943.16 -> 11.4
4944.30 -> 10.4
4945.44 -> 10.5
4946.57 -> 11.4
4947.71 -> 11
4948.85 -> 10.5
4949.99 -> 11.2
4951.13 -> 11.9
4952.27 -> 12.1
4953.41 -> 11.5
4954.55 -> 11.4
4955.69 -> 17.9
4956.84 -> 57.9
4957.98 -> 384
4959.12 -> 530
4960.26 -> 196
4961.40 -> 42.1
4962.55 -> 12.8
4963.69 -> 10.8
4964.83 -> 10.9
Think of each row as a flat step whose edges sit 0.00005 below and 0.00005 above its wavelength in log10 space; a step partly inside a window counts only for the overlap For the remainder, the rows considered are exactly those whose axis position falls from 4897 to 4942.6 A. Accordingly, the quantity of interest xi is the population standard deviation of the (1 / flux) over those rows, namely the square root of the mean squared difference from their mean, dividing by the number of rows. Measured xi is 0.008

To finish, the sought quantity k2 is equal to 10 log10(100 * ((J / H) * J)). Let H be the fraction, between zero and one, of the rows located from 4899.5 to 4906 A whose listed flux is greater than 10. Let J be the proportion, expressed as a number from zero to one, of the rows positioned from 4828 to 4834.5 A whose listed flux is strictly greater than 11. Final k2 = 14.8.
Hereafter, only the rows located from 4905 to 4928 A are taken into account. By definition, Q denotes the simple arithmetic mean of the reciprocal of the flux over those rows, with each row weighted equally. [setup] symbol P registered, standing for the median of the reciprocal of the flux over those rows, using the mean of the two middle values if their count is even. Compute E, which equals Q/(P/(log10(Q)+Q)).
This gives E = -0.93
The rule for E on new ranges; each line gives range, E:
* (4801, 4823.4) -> -0.95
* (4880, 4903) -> -0.92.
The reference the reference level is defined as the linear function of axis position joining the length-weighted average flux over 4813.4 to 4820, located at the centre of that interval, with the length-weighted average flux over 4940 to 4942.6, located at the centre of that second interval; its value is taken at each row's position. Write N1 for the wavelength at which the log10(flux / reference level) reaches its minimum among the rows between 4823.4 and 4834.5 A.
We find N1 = 4832.86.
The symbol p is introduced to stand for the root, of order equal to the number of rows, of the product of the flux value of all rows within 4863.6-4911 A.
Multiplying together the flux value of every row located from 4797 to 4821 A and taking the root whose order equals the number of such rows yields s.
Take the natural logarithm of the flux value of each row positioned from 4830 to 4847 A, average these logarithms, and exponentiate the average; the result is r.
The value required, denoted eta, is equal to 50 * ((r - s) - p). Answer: -517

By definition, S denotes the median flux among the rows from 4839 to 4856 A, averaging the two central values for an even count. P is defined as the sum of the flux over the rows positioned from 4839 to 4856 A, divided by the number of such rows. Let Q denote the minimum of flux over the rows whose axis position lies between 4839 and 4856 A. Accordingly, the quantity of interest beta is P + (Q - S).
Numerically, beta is 8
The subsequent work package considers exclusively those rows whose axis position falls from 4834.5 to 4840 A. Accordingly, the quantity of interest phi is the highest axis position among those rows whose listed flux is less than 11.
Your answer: 4839.54 A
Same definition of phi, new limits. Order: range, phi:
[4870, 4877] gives 4876.46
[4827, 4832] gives 4830.64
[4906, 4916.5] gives 4914.78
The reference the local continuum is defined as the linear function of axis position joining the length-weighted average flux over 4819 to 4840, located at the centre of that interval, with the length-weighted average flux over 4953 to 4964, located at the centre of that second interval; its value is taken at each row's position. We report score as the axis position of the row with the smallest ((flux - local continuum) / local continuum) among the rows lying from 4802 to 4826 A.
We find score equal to 4817.31 A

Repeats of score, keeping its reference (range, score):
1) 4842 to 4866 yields 4865.24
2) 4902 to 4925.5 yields 4924.98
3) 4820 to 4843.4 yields 4842.89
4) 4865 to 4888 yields 4885.45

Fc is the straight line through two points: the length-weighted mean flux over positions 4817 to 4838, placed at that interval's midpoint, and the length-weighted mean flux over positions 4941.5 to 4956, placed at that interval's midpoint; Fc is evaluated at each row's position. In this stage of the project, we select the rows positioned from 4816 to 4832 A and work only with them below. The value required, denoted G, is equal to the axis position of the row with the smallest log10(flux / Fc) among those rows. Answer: 4818.42 A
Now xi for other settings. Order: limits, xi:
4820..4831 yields 0.006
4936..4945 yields 0.006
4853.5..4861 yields 0.044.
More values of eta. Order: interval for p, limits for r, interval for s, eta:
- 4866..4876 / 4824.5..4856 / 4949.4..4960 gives -1601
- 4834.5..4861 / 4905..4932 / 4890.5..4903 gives -619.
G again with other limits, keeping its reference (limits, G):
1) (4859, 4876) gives 4870.85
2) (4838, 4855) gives 4854.05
